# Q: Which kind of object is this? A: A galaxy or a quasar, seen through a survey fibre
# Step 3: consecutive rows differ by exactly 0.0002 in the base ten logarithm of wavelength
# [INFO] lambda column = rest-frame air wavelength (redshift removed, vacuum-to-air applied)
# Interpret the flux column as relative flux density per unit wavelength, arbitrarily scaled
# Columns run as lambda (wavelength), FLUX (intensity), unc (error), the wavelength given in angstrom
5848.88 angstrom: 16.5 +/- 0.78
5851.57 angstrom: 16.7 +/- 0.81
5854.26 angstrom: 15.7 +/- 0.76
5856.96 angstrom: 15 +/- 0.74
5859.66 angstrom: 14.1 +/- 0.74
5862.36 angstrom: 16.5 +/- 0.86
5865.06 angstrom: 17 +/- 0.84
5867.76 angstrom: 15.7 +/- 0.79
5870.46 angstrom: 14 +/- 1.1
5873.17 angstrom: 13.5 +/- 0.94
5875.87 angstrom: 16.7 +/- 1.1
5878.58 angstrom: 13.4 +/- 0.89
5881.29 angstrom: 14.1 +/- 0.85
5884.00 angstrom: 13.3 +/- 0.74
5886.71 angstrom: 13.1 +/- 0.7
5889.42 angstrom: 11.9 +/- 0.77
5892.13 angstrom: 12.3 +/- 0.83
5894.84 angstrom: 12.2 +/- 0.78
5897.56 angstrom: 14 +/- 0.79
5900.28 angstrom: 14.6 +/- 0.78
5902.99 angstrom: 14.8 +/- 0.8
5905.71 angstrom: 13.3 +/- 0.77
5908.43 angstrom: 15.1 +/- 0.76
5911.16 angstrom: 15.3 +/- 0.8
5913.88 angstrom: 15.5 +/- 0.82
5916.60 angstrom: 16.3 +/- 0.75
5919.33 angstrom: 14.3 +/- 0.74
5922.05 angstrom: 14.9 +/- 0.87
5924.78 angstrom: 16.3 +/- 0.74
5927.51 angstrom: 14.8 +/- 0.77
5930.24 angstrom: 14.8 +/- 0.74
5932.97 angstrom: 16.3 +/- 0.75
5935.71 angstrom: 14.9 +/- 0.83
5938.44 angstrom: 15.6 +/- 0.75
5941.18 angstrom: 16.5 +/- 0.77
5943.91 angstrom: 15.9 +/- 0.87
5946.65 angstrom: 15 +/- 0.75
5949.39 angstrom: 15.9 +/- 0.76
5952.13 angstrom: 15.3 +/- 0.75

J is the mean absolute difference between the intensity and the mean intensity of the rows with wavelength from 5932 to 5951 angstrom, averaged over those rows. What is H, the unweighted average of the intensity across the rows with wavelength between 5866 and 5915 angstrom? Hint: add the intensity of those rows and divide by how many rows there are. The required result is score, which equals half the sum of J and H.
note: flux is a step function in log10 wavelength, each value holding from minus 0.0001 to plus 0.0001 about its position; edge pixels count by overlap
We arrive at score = 7.26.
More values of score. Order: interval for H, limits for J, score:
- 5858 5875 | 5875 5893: 8.10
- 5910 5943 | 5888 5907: 8.23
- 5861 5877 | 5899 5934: 8.11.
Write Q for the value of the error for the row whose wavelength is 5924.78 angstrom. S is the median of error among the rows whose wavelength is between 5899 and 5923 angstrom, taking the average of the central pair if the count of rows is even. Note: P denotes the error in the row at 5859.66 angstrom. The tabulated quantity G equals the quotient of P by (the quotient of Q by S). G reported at 0.780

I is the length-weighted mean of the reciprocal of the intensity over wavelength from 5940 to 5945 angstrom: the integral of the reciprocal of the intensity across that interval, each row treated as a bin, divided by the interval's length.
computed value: 0.0618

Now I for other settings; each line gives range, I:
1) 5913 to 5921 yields 0.0654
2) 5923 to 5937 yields 0.0650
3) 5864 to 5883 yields 0.0679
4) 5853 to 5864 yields 0.0653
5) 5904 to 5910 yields 0.0702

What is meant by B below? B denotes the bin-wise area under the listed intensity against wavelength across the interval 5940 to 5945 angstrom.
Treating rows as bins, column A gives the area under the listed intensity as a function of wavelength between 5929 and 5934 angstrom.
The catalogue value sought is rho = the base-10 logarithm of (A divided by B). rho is -0.02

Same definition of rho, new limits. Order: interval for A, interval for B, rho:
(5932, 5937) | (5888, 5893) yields 0.11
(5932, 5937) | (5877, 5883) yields -0.03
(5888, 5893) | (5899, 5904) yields -0.08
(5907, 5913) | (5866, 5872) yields 0.01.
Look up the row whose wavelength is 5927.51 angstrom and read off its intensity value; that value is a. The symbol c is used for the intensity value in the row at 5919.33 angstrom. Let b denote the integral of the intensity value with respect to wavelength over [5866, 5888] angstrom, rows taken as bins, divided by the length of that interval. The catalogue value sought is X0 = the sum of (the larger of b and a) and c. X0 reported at 29.1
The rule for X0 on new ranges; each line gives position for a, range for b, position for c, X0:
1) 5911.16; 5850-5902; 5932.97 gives 31.6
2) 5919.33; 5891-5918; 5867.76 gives 30.1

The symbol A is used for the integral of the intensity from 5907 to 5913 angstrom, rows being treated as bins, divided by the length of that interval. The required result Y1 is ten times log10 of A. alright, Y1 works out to 11.8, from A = 15.2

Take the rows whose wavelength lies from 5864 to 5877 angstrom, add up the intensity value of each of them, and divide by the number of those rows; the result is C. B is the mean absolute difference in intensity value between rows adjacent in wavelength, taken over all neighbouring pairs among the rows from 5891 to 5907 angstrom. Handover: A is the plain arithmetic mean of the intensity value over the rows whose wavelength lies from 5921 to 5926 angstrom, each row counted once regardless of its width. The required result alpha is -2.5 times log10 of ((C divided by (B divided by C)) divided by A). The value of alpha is -3.14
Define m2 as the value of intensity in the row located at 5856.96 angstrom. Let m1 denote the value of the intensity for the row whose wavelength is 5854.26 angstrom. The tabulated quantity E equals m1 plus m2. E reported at 30.7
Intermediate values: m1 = 15.7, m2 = 15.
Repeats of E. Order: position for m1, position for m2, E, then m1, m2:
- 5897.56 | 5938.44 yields 29.6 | 14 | 15.6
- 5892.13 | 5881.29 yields 26.4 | 12.3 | 14.1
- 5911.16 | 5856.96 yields 30.3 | 15.3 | 15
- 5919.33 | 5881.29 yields 28.4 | 14.3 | 14.1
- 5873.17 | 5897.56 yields 27.5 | 13.5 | 14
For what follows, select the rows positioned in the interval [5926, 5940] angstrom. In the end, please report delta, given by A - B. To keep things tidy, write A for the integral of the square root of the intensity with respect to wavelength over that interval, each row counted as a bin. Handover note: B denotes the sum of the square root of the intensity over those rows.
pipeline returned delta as 35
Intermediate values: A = 54.7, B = 19.5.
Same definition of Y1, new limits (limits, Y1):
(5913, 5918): 12.0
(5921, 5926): 11.9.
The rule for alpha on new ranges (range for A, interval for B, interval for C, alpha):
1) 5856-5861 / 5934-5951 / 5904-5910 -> -3.10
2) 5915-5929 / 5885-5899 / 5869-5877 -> -3.02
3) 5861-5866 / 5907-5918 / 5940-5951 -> -3.93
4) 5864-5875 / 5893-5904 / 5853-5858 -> -3.14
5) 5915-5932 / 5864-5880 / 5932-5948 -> -2.27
